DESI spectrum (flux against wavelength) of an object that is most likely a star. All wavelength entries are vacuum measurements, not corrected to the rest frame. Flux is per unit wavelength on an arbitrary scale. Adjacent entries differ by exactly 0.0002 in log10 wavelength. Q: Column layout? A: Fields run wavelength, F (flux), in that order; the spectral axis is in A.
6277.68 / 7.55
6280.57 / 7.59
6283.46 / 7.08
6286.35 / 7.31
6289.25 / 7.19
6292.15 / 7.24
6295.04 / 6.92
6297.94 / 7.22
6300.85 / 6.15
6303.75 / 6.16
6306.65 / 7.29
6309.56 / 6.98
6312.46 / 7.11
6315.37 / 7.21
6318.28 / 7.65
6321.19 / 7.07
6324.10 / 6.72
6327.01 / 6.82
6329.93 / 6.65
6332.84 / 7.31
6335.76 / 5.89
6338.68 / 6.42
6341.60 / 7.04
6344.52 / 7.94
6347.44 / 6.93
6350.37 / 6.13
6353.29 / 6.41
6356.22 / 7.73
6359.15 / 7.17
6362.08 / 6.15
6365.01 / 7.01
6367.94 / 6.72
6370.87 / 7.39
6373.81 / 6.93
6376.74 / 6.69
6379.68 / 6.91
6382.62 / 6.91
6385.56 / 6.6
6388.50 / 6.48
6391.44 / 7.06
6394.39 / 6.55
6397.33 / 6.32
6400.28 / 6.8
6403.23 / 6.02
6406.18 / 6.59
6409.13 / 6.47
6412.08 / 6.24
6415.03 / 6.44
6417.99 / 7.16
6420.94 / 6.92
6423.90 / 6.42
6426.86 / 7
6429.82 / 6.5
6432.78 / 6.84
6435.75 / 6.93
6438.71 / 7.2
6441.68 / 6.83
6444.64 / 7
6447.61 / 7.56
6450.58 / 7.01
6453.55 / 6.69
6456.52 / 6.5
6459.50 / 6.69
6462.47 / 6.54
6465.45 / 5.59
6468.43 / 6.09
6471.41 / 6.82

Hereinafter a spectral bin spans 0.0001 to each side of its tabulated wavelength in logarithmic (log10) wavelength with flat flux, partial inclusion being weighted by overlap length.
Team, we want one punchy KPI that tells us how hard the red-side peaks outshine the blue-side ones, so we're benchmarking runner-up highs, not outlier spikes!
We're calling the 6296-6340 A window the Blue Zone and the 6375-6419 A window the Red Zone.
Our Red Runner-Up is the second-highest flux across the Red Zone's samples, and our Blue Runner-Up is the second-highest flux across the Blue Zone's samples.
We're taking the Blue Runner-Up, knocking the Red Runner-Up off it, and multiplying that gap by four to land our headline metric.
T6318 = 1.0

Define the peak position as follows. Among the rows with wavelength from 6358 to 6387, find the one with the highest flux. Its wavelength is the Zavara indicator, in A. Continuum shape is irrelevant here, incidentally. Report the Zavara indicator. 6370.87 A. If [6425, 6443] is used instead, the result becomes 6438.71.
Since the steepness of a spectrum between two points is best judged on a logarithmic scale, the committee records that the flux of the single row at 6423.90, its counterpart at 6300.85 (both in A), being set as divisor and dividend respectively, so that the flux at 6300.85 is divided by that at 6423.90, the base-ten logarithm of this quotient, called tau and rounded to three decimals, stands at -0.019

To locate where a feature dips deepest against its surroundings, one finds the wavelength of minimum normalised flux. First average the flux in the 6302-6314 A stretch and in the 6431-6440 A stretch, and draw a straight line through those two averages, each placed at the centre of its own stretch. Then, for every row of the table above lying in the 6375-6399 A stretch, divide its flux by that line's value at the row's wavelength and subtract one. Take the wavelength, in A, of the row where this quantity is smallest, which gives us 6397.33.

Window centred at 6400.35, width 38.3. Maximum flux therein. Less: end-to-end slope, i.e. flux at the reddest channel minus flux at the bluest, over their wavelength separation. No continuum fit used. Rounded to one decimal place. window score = 7.2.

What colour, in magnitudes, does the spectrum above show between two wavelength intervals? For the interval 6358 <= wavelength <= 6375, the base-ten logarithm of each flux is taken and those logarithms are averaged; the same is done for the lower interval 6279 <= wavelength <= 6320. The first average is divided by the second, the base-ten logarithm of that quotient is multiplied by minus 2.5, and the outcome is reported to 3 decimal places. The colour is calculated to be 0.015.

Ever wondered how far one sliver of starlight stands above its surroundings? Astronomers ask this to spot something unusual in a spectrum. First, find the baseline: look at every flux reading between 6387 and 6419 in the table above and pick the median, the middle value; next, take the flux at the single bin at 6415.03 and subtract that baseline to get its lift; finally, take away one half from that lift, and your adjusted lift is -0.5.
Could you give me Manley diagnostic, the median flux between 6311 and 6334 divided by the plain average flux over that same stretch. 1.00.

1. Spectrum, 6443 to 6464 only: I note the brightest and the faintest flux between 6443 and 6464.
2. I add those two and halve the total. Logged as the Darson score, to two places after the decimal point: 7.03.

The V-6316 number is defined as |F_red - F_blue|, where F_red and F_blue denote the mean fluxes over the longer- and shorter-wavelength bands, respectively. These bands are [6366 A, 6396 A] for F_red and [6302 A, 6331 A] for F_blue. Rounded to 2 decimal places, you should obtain 0.14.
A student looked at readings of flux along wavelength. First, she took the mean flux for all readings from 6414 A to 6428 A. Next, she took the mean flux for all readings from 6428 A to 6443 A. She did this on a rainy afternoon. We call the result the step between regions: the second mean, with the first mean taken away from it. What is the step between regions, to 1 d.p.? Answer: 0.1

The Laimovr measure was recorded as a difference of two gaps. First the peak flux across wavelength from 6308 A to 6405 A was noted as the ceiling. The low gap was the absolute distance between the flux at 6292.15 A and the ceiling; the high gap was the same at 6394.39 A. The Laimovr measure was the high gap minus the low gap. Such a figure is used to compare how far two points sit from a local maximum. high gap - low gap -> 0.7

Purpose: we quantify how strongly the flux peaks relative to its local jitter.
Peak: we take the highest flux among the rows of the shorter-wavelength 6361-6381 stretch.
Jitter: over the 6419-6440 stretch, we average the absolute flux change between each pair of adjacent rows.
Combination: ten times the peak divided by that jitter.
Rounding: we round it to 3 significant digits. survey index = 194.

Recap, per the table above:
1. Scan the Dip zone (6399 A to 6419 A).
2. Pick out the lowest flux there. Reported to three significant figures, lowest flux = 6.02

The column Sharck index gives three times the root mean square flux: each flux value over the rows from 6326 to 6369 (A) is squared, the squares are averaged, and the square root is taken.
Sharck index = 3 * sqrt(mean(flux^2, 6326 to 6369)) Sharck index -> 20.5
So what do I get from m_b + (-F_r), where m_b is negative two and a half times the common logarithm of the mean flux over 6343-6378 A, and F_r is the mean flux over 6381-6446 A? -8.80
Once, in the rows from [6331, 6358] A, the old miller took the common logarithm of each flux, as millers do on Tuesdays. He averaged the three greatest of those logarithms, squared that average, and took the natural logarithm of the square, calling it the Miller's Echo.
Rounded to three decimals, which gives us -0.247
